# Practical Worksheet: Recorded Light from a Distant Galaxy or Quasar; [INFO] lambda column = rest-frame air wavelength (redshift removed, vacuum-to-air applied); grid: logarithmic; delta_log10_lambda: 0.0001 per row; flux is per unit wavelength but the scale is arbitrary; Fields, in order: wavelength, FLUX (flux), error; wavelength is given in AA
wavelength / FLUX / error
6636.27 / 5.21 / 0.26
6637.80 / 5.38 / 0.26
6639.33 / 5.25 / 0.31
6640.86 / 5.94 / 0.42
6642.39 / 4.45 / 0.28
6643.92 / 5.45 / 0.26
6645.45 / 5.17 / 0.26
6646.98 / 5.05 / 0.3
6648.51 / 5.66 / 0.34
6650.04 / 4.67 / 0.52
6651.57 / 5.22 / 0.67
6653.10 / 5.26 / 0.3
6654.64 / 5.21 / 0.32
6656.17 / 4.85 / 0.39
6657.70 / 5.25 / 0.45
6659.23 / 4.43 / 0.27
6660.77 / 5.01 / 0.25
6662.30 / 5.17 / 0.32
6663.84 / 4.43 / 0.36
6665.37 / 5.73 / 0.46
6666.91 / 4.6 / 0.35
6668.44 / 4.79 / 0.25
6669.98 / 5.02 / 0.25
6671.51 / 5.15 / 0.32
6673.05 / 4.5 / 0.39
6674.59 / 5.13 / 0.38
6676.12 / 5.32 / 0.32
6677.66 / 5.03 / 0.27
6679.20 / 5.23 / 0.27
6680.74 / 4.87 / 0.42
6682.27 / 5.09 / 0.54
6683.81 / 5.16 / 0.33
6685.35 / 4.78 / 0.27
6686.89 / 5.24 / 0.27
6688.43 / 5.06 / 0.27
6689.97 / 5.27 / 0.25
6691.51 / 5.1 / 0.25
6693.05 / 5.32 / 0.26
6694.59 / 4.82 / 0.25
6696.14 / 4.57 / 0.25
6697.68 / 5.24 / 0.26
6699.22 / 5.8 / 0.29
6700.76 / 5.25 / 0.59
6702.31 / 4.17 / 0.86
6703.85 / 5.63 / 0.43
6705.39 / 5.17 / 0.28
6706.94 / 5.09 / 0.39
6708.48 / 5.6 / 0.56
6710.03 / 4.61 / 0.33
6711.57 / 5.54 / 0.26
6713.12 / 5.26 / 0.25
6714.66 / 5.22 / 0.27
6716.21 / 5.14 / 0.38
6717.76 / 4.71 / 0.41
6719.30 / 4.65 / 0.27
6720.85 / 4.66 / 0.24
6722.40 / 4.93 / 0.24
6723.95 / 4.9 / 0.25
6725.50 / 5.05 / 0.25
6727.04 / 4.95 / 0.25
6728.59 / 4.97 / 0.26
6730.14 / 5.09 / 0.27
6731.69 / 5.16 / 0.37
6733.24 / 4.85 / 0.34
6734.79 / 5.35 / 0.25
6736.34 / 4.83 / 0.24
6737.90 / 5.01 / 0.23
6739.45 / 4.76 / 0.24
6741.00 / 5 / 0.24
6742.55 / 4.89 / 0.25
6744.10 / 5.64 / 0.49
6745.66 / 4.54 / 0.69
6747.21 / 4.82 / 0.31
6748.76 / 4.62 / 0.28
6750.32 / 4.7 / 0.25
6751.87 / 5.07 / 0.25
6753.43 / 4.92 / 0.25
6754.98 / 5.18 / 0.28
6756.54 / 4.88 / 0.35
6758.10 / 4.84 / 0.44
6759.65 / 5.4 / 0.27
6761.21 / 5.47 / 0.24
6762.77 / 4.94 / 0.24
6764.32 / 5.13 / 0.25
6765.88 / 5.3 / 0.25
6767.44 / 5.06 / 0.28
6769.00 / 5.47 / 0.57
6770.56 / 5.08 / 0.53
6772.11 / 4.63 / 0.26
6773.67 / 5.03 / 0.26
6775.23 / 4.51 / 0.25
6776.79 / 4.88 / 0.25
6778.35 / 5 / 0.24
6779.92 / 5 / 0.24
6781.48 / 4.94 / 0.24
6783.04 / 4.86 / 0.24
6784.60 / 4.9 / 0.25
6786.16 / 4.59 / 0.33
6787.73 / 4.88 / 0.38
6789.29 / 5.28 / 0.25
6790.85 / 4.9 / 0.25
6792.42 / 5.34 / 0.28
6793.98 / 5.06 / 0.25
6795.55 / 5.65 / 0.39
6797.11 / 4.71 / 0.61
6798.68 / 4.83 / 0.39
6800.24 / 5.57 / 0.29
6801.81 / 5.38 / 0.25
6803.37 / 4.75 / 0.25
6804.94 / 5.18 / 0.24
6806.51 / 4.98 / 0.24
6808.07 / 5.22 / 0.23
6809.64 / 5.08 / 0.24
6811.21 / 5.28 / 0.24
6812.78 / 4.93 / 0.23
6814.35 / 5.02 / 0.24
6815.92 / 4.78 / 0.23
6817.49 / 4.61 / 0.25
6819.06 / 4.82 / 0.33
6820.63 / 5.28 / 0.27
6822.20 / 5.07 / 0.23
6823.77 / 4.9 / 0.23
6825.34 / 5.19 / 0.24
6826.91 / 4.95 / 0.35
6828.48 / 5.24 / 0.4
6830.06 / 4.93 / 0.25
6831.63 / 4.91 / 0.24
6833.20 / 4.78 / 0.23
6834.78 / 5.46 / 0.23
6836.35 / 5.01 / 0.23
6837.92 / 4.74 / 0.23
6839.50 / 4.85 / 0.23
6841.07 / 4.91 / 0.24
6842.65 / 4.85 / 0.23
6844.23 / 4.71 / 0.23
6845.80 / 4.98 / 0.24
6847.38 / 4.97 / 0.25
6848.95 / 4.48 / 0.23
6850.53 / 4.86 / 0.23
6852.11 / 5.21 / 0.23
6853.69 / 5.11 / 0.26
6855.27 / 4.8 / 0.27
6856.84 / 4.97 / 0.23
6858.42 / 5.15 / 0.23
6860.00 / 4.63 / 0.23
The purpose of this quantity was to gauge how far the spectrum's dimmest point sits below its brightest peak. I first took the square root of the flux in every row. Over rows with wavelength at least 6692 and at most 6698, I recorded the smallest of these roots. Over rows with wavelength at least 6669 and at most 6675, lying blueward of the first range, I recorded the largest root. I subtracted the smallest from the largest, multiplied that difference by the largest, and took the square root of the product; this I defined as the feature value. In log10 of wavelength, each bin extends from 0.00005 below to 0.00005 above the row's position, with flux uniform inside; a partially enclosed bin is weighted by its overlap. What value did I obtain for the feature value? 0.55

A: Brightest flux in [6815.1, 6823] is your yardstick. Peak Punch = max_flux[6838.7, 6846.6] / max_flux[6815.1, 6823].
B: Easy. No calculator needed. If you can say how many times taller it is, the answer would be 0.94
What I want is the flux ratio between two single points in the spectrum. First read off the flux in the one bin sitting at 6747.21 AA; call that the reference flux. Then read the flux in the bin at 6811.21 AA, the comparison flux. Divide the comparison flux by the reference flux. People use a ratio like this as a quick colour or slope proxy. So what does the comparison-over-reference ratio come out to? 1.10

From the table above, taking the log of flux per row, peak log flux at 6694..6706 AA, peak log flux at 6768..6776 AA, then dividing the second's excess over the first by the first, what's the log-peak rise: -0.03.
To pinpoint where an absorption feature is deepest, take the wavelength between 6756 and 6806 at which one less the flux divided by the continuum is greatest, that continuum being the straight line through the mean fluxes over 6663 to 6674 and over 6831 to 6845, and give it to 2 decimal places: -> 6775.23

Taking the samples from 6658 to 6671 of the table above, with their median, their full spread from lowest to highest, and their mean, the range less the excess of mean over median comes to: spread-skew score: 1.3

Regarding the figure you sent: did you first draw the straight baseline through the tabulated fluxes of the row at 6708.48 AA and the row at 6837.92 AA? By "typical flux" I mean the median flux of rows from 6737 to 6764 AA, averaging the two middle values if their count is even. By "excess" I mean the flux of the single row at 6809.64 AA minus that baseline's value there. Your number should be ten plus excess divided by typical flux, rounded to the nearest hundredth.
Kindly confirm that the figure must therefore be 10.03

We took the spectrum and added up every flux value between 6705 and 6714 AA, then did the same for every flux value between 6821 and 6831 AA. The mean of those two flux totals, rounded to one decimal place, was 30.8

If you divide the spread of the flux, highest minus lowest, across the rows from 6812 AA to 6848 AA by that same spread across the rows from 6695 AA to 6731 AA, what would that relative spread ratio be 0.52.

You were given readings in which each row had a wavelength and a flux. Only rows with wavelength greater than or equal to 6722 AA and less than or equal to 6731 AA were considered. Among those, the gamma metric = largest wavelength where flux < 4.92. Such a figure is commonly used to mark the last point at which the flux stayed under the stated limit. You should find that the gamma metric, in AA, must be 6723.95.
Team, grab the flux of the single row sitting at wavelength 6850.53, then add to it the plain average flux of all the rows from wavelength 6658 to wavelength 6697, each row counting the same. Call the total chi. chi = 9.9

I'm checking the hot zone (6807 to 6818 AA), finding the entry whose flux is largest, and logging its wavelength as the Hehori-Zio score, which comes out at 6811.21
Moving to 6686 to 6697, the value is 6693.05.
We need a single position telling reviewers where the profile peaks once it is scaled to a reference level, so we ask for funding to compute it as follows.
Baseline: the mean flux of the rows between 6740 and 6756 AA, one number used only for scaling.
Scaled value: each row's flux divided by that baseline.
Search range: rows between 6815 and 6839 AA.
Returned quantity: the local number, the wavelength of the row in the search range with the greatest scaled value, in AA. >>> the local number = 6834.78 AA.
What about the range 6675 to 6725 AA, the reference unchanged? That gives 6699.22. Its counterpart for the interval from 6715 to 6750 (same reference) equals 6744.10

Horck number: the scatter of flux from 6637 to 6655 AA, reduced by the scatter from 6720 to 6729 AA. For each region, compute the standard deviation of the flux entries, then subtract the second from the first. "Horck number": 0.26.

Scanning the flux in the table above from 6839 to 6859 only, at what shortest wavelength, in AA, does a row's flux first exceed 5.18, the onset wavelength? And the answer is 6852.11 AA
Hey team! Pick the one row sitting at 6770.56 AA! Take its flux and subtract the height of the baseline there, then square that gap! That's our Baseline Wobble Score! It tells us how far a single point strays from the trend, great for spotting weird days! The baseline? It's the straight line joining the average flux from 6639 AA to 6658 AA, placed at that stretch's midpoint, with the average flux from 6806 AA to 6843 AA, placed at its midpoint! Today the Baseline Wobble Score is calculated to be 0.001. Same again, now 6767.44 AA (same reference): 0.000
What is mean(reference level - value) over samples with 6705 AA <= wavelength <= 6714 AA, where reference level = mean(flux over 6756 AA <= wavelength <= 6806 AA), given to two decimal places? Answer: -0.17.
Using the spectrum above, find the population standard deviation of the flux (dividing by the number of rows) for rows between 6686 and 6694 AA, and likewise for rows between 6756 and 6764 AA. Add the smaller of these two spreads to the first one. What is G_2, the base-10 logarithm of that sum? -0.70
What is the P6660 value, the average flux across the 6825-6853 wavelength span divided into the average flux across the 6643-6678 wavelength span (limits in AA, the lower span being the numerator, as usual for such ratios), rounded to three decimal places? 1.021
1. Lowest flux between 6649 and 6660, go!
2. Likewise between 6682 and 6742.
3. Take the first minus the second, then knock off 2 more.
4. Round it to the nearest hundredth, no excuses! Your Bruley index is -1.74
